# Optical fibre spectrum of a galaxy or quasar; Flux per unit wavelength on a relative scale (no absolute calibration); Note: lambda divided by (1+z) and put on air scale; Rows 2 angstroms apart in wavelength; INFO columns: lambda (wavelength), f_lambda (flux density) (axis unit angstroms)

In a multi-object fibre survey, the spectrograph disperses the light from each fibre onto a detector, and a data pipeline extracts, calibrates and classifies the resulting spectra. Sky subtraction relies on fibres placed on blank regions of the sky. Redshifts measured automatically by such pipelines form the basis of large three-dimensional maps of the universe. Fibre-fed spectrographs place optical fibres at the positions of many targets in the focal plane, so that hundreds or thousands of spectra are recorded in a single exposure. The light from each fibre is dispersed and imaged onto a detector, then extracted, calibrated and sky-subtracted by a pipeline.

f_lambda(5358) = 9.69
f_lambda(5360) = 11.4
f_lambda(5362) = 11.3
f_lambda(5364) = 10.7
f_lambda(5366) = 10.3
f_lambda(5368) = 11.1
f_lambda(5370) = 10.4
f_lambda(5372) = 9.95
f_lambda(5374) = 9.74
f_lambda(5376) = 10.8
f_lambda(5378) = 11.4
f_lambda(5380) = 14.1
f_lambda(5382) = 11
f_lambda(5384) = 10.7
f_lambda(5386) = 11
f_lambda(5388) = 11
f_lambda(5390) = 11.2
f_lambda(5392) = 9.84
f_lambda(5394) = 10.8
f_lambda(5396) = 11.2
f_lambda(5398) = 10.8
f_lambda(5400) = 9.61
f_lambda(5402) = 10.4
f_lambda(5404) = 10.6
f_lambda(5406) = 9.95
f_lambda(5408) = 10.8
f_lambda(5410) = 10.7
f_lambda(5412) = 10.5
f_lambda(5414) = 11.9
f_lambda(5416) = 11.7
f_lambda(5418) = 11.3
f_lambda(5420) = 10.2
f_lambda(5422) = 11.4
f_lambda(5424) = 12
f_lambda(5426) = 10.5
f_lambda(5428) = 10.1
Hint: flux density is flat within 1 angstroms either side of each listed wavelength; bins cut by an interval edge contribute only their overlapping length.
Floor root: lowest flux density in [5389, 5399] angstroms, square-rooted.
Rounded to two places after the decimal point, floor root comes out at 3.14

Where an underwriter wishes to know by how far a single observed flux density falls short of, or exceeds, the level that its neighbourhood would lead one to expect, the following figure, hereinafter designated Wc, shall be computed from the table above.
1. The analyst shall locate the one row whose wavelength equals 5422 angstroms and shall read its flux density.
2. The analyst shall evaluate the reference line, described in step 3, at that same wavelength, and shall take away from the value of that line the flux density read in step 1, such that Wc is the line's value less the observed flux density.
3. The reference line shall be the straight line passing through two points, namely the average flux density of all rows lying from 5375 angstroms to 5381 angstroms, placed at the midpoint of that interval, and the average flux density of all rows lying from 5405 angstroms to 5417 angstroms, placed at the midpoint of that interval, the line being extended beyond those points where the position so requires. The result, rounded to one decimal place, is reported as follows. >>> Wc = -0.9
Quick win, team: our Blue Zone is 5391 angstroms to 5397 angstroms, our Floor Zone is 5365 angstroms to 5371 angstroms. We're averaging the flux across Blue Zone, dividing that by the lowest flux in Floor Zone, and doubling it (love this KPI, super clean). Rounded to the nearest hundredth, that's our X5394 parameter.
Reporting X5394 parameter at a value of 2.06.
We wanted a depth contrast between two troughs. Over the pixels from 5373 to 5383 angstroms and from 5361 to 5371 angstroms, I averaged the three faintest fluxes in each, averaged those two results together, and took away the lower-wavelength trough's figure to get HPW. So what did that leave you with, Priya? 0.02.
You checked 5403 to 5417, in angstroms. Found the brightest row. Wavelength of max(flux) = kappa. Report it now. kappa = 5414 angstroms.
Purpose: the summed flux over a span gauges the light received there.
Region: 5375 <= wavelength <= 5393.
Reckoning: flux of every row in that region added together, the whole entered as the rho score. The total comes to 101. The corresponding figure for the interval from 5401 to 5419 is 98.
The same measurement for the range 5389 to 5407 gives 94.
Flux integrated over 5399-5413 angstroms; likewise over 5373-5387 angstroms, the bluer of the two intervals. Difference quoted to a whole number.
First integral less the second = -12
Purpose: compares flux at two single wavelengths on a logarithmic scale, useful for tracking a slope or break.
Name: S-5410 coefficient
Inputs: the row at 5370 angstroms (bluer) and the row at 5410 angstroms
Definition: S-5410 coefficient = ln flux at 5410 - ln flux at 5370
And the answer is 0.03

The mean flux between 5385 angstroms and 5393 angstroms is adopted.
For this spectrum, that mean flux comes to 10.8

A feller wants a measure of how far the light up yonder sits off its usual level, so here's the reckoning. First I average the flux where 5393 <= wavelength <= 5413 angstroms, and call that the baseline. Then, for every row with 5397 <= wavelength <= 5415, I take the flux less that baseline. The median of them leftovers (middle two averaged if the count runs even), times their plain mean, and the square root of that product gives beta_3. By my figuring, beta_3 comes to 0.06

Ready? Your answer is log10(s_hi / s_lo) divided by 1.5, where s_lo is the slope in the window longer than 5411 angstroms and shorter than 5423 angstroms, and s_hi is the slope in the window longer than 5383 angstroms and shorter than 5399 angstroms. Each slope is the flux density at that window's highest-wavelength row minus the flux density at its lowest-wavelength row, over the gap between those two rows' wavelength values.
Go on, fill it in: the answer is -0.7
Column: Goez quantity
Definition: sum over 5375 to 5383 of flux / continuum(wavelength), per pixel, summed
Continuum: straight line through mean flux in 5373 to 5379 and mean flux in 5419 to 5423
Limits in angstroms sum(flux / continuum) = 4.44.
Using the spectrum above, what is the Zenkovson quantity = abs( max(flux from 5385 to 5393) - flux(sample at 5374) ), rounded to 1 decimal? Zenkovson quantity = 1.5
